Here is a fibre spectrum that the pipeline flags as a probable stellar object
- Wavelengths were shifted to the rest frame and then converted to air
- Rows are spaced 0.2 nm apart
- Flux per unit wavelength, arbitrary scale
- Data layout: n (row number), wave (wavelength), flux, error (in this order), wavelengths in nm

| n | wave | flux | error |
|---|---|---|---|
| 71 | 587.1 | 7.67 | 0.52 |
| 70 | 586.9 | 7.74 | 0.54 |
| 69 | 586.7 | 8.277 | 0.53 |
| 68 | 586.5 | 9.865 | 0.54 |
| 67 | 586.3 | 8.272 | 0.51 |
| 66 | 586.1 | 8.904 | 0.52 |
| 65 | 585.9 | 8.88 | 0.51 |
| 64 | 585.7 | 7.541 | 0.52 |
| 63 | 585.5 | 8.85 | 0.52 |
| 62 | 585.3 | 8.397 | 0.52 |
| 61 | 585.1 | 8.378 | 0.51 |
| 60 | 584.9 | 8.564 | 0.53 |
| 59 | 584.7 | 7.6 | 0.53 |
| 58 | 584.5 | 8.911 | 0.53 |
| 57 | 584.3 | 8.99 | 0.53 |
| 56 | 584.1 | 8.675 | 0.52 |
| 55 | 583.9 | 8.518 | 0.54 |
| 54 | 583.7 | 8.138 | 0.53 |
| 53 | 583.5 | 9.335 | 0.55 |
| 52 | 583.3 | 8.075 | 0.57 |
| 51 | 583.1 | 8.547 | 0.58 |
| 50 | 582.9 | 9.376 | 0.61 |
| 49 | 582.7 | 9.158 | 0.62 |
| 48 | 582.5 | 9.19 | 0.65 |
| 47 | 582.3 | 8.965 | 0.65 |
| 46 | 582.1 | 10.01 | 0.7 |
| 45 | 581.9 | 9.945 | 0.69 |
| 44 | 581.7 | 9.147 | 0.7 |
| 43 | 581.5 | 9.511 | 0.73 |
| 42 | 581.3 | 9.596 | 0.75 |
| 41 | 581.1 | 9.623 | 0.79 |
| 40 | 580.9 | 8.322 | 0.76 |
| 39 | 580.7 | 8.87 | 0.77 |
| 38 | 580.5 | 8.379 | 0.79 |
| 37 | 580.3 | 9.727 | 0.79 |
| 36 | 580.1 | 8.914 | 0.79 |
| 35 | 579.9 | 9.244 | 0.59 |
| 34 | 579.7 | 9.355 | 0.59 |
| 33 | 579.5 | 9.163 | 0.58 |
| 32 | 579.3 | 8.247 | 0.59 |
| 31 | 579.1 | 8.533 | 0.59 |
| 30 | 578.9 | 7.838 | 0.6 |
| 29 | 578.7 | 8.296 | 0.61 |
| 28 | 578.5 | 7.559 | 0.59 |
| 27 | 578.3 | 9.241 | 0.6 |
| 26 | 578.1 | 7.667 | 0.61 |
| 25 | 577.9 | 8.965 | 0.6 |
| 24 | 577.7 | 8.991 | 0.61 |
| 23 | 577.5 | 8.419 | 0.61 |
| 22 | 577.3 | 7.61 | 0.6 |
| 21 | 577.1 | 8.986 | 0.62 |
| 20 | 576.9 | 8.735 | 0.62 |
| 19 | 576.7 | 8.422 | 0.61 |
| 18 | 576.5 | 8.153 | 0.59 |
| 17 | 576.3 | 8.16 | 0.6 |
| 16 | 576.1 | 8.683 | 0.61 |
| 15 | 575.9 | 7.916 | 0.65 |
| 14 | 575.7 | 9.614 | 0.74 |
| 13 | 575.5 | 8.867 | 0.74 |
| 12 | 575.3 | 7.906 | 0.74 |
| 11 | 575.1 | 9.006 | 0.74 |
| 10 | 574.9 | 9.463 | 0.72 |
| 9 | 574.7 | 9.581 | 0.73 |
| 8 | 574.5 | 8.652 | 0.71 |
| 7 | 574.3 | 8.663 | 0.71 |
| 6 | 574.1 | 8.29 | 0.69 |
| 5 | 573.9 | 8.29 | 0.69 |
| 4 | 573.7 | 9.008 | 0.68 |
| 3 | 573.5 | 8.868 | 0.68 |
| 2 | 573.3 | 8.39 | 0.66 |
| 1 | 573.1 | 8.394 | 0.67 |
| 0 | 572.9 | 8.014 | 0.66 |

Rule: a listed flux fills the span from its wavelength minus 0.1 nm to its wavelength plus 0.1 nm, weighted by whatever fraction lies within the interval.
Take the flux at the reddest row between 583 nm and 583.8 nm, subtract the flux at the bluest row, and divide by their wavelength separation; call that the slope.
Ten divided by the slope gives -15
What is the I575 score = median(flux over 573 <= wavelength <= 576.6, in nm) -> 8.66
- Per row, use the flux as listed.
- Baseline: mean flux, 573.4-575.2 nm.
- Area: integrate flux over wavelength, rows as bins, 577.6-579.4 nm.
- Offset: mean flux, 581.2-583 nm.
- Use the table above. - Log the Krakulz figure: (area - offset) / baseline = 0.64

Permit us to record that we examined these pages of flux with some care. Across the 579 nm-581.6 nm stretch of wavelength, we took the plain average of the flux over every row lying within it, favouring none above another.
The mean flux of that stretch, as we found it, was 9.0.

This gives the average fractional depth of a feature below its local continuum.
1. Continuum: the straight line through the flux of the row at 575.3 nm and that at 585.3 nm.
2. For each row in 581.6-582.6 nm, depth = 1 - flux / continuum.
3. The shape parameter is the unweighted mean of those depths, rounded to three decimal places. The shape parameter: -0.147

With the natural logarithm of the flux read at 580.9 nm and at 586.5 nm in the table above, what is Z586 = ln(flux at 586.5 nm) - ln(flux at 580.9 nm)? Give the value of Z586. 0.17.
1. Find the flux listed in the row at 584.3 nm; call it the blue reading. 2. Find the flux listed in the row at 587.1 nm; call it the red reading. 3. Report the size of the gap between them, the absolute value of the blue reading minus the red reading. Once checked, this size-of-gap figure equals 1.3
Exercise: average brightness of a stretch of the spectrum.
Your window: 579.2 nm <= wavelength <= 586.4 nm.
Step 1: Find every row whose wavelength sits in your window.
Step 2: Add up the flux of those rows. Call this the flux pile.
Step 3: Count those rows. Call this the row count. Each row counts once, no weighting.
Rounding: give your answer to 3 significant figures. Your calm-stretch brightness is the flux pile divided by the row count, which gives 8.87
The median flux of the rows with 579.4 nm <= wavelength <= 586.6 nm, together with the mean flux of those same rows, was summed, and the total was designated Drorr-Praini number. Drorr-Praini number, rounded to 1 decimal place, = 17.8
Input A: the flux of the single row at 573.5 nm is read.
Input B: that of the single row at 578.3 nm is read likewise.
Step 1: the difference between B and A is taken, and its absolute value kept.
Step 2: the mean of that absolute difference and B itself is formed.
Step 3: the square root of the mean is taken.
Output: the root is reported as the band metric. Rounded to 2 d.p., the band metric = 2.19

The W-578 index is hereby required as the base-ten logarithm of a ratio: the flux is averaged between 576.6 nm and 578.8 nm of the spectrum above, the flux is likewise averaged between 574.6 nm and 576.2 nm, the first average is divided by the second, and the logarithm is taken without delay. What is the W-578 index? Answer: -0.022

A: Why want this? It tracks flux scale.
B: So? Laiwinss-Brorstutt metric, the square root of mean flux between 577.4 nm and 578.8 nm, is 2.91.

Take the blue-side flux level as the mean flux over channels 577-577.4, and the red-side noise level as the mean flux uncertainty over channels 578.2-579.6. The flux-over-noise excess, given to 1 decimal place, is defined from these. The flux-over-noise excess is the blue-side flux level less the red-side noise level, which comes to 7.7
